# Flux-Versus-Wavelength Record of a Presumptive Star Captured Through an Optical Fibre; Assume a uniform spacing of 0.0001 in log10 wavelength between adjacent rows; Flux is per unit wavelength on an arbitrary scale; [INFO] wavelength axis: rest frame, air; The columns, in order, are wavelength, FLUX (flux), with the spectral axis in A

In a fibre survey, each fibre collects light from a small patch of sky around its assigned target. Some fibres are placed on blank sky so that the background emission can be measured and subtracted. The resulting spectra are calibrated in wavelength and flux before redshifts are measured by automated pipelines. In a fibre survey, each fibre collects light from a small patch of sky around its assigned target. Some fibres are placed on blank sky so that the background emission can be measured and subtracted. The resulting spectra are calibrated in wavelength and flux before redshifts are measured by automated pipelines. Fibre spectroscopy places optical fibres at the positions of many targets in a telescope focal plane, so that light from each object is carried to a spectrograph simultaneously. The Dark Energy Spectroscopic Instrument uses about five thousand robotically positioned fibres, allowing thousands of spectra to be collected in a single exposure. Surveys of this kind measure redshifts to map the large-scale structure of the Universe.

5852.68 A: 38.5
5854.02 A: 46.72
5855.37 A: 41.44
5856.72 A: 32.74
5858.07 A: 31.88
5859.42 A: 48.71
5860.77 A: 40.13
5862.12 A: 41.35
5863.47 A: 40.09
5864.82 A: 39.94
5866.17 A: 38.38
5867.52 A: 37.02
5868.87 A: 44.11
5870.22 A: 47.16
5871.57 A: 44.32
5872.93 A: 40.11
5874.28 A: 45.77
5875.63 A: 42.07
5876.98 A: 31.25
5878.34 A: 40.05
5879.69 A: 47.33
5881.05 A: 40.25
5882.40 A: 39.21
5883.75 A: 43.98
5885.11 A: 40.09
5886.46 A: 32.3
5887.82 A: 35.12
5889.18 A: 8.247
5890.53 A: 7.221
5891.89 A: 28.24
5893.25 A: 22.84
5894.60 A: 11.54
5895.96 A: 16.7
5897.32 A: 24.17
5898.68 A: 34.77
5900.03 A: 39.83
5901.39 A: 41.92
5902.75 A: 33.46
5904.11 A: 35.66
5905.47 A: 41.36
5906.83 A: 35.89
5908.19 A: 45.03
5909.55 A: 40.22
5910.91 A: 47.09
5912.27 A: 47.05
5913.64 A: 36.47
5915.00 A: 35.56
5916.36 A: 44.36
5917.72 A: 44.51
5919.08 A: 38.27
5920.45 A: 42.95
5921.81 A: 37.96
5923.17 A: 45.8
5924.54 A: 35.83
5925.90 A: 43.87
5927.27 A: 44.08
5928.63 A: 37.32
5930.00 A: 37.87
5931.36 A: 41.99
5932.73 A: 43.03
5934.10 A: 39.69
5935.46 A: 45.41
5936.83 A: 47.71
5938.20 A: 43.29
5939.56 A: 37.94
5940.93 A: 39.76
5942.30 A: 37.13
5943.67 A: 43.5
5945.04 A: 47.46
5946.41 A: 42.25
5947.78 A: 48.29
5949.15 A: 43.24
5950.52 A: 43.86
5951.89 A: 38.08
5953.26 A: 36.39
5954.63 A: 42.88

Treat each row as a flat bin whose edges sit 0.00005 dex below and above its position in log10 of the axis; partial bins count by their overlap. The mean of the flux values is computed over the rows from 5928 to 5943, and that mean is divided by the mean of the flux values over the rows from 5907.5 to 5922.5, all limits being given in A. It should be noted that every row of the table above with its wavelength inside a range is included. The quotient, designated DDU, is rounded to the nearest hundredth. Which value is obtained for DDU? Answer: 0.98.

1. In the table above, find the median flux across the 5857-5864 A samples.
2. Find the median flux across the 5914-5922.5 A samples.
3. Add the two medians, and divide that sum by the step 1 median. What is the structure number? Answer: 2.01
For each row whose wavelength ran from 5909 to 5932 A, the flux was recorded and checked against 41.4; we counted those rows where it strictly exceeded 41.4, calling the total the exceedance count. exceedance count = 9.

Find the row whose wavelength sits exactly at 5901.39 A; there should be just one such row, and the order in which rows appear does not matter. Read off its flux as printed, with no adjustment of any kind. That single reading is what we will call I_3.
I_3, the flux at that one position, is 41.92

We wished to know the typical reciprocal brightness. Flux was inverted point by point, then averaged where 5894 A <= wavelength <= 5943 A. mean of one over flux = 0.028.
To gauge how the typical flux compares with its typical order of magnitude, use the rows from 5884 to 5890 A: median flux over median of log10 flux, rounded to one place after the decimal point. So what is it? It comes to 22.1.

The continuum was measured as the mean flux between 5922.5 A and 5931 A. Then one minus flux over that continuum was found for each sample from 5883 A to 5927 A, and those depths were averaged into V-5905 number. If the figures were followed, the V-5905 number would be 0.14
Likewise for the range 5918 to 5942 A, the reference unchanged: -0.01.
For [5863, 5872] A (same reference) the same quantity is -0.02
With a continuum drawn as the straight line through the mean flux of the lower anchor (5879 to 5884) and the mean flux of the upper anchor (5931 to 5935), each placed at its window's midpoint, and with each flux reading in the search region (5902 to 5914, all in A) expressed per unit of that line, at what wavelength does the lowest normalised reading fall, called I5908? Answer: 5902.75 A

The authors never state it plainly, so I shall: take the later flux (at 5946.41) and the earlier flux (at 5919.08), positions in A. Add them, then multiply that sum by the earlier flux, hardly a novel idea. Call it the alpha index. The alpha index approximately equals 3082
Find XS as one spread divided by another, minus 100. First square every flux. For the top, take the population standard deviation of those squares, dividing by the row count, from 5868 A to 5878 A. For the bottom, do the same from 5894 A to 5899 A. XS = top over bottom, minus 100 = -99.1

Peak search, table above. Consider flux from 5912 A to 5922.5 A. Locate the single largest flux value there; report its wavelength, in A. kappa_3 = 5912.27 A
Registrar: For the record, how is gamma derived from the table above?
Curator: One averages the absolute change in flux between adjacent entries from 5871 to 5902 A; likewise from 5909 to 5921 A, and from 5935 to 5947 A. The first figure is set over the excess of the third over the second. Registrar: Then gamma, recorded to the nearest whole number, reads -10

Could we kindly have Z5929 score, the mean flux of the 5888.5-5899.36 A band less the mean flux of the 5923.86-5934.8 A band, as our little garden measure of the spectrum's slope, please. -21.2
